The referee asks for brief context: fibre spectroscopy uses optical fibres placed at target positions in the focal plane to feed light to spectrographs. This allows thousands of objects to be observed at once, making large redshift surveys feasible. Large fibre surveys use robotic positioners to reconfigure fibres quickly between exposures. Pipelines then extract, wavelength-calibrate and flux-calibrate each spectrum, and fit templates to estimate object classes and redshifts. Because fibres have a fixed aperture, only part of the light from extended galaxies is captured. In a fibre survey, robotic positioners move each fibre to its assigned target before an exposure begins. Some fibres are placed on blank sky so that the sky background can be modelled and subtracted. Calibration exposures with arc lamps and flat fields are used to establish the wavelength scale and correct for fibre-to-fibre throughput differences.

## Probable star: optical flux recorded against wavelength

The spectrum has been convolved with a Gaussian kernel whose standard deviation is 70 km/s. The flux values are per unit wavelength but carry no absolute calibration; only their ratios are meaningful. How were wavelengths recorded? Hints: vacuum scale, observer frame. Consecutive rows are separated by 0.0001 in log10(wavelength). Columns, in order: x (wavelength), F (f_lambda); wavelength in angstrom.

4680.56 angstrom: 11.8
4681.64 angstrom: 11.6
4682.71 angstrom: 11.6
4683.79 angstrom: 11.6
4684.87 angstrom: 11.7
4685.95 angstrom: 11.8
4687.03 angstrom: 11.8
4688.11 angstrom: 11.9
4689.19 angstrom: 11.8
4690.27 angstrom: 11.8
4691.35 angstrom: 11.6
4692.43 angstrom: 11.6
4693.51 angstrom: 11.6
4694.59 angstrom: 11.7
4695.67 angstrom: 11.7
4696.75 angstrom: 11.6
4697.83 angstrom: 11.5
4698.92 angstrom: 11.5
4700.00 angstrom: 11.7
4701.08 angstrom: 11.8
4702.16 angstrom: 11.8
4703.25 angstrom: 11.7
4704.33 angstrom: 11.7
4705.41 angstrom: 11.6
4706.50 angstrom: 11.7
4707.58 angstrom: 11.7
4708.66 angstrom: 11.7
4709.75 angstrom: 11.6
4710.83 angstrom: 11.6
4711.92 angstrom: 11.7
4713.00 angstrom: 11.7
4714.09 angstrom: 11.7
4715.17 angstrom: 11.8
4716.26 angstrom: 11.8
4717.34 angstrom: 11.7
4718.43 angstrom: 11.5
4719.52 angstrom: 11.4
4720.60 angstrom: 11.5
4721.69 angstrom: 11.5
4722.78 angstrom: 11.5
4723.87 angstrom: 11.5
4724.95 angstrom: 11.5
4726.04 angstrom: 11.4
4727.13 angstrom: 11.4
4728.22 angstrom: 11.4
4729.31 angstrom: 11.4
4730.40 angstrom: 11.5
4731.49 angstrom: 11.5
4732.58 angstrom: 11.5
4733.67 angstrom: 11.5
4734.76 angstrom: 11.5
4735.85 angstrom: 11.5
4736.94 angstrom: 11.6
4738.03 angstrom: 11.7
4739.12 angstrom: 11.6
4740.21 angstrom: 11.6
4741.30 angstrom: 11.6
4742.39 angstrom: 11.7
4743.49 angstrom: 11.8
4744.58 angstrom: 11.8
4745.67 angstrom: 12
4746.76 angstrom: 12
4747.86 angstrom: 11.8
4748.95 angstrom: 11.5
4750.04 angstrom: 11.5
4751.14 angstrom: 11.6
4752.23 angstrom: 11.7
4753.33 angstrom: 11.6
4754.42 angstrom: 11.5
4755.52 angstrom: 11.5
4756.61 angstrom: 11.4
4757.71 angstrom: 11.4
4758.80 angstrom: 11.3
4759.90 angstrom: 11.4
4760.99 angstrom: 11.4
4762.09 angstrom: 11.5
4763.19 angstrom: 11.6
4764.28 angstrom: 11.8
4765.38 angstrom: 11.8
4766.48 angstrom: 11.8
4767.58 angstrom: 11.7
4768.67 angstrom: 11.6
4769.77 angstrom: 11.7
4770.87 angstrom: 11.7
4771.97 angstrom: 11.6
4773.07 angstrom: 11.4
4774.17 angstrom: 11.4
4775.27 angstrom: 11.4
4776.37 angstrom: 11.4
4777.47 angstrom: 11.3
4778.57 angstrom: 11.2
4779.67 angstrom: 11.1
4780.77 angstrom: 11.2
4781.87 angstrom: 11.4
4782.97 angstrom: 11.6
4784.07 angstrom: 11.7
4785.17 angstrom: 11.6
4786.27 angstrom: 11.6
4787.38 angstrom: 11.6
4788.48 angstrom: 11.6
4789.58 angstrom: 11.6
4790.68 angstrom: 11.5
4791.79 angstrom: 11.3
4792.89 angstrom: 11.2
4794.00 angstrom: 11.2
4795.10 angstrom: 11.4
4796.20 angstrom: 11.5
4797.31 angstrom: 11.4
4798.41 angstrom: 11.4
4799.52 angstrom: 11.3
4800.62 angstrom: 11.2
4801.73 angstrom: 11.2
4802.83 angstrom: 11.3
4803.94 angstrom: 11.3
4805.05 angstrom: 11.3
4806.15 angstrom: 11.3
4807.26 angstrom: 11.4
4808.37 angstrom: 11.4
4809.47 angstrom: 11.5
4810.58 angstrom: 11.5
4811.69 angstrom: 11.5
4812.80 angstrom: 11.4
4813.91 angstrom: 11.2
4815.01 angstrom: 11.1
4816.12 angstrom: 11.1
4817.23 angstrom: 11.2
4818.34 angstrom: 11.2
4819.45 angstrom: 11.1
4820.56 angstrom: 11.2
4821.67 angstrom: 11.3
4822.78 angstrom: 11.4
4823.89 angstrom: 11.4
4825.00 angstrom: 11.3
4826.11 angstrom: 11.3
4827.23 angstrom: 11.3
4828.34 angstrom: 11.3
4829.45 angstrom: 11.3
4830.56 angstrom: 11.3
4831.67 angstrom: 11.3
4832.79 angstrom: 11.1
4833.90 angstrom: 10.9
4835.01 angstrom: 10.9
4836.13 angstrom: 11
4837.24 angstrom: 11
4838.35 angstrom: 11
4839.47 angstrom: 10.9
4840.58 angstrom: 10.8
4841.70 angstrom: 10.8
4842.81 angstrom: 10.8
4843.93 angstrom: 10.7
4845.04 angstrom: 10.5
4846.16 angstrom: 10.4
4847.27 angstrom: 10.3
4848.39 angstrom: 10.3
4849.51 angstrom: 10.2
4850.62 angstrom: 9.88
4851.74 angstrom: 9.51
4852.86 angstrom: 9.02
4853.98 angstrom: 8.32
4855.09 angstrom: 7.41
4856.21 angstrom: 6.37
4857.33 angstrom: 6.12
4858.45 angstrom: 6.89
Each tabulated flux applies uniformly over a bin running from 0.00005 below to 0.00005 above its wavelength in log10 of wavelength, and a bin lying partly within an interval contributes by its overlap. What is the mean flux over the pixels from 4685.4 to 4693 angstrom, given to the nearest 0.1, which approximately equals 11.8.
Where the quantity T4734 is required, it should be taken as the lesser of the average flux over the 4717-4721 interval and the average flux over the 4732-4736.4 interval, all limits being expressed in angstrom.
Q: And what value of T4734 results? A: 11.50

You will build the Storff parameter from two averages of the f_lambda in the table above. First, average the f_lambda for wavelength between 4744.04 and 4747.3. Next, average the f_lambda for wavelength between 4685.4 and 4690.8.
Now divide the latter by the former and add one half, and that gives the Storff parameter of 1.49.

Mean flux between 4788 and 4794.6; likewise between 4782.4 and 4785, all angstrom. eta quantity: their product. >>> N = 133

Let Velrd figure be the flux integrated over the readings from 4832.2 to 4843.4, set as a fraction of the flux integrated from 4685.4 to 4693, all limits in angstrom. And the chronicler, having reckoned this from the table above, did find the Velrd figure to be 1.4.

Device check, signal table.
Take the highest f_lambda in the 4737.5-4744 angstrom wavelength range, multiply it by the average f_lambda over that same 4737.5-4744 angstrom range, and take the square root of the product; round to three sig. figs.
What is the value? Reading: 11.7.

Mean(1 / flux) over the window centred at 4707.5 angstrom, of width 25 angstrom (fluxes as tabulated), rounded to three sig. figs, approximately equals 0.0858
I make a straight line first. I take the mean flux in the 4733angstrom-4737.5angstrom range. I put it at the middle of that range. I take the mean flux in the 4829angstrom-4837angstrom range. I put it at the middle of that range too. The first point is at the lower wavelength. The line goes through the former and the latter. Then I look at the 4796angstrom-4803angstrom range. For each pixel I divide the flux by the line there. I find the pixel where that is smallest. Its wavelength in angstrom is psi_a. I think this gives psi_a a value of 4800.62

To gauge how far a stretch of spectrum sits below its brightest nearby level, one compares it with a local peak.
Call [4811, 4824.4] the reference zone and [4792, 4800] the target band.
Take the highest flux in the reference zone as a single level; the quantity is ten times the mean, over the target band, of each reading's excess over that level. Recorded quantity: -1.6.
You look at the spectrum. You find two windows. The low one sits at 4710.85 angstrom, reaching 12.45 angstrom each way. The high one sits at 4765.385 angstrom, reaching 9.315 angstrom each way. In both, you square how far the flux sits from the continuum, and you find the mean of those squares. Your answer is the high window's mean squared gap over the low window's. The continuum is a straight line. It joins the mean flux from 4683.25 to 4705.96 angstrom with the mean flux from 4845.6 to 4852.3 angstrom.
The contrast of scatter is 15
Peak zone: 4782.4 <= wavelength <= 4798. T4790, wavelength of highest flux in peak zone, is 4784.07 angstrom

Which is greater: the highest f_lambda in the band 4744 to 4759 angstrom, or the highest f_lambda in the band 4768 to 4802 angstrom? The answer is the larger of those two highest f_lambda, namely 12.0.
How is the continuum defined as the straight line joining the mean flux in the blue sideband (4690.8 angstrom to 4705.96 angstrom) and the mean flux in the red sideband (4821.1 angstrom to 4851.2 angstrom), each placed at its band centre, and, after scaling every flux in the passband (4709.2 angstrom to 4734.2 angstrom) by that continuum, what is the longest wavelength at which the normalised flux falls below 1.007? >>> 4733.67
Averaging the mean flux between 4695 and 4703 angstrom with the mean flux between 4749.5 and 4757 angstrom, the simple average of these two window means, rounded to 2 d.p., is 11.60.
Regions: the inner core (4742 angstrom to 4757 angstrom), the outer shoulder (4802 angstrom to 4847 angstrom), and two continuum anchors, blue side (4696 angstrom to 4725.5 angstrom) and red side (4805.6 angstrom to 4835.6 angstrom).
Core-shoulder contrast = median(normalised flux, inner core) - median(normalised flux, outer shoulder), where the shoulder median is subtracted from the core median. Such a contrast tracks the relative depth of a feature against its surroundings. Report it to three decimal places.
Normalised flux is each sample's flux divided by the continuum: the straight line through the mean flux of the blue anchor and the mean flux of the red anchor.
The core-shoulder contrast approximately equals 0.016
